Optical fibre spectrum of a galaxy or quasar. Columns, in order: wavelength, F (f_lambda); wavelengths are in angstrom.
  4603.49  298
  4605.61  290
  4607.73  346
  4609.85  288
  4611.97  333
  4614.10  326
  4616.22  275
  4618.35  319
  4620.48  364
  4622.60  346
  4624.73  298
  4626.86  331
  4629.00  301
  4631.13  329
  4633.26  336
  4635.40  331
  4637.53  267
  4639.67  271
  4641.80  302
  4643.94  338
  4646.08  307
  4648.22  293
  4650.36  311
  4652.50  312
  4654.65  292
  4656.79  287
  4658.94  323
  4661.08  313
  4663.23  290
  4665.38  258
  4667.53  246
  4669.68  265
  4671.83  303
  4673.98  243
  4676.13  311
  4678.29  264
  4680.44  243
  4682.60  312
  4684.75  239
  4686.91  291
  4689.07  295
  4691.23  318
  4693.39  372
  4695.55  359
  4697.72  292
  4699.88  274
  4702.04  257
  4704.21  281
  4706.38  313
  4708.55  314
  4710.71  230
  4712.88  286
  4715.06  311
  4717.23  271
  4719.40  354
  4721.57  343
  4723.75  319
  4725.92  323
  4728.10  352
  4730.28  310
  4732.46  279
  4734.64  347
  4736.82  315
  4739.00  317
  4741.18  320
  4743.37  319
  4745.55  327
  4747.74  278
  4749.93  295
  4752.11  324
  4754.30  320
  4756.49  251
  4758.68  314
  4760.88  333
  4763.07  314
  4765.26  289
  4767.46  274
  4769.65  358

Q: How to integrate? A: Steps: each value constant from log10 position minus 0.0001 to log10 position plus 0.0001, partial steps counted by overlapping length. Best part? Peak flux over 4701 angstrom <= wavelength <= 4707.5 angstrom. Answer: 313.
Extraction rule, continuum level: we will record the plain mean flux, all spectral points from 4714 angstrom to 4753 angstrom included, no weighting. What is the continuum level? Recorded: 317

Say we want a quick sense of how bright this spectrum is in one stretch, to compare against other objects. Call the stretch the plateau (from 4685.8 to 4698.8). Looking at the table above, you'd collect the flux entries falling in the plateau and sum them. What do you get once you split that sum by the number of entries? 321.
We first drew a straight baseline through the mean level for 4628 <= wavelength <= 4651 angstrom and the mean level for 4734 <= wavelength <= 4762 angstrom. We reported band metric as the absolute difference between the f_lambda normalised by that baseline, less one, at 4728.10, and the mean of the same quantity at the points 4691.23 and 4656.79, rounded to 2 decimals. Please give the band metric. 0.15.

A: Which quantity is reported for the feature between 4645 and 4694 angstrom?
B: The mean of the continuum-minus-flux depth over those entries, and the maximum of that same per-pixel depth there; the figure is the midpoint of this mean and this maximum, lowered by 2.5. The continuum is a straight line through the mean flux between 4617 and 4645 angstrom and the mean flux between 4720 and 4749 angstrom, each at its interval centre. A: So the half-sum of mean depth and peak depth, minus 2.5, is 51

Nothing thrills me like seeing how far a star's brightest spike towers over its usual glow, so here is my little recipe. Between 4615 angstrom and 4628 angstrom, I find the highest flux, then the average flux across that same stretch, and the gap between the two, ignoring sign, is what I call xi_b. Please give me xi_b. 42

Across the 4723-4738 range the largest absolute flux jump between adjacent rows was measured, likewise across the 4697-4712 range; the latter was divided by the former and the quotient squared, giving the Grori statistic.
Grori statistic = 1.5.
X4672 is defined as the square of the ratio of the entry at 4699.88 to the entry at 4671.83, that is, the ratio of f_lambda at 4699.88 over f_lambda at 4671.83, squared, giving 0.82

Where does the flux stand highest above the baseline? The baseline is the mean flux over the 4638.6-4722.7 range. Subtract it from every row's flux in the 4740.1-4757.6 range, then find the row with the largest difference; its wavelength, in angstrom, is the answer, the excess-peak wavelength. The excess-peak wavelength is 4745.55 angstrom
